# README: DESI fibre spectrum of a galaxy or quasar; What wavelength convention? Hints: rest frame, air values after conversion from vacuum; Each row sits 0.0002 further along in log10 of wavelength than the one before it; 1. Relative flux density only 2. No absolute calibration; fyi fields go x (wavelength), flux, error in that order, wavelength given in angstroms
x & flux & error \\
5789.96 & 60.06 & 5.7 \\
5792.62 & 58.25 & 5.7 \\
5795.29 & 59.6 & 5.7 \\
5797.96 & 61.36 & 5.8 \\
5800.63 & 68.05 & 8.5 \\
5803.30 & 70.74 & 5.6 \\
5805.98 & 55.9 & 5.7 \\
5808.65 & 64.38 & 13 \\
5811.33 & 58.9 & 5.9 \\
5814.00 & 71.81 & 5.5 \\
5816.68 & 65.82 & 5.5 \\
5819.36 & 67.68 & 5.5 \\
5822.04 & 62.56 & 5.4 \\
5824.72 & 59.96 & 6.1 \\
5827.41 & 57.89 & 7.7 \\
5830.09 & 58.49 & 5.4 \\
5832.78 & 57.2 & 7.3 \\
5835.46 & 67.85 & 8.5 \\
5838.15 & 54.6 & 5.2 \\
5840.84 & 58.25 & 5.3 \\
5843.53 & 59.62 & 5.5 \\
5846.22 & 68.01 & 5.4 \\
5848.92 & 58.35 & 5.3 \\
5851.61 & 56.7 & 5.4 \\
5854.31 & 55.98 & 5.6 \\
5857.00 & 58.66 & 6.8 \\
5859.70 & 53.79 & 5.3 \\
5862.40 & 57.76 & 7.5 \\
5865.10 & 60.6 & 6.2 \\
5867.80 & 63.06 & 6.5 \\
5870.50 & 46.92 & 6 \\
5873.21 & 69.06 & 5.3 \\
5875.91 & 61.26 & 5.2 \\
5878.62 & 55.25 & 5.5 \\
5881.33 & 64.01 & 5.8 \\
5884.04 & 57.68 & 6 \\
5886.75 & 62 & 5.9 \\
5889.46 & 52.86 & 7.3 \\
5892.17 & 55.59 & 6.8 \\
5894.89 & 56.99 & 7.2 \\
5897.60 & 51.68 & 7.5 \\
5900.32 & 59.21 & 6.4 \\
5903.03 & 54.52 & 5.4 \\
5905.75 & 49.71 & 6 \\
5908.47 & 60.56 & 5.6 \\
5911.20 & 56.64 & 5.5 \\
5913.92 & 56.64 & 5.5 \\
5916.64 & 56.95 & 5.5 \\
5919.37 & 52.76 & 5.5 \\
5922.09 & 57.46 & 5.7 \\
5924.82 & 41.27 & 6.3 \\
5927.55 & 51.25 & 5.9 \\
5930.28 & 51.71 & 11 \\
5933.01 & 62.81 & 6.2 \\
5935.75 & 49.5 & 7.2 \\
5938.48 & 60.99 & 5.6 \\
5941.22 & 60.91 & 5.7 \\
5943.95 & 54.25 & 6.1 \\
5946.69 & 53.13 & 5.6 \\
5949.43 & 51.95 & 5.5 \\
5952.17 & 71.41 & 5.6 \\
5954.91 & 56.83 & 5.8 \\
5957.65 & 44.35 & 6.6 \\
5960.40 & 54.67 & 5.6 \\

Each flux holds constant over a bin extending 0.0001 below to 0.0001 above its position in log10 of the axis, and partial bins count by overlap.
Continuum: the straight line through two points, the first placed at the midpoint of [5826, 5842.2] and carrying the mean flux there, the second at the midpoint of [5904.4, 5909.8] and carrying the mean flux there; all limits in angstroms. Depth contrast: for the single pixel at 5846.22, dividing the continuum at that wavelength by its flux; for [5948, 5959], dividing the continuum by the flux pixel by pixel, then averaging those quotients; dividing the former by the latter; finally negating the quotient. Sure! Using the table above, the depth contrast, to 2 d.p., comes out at -0.89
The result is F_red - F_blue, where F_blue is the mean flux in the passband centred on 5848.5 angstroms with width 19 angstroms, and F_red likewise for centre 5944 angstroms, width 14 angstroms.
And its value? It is -3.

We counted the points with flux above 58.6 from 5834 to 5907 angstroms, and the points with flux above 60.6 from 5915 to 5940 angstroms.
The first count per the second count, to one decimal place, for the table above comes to 5.5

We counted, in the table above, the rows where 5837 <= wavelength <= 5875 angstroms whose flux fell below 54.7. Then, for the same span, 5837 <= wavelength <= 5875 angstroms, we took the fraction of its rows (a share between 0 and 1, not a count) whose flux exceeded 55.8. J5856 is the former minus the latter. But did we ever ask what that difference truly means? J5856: 2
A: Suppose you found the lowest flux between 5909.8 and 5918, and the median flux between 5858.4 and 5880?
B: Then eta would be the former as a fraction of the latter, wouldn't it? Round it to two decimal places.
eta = 0.96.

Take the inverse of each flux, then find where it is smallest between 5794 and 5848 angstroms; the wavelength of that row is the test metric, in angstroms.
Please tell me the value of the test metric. 5814.00 angstroms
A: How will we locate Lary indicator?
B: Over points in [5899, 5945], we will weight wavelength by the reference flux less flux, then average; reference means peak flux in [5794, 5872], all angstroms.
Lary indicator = 5922.1 angstroms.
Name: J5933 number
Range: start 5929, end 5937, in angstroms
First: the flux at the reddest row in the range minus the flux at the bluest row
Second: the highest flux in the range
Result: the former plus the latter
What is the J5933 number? 60.6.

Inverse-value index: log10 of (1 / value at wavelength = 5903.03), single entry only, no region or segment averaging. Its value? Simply -1.74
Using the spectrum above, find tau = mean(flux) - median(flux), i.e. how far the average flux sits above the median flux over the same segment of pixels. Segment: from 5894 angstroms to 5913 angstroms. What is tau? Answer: -1.0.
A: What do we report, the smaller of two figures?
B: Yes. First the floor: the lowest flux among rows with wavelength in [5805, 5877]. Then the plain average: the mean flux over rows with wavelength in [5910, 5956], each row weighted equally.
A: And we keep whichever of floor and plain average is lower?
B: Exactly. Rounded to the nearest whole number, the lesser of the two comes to 47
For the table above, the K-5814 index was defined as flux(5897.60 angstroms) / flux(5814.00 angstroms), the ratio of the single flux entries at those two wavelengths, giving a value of 0.72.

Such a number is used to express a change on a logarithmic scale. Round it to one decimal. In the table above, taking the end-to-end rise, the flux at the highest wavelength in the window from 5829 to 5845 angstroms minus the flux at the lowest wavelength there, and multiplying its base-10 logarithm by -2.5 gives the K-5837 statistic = -0.1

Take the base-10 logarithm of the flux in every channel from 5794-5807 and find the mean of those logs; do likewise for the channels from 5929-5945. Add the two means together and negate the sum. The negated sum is -3.55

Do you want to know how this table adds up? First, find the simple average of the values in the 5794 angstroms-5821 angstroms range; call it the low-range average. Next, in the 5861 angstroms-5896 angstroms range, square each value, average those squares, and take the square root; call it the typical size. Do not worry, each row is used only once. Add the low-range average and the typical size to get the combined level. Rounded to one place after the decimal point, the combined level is 123.4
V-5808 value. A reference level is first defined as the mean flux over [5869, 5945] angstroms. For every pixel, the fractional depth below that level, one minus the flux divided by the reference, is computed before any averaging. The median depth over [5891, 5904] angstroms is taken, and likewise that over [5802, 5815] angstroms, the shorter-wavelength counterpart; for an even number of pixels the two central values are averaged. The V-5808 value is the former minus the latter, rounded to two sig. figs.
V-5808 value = 0.16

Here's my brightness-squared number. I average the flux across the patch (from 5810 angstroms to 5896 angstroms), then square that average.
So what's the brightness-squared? 3582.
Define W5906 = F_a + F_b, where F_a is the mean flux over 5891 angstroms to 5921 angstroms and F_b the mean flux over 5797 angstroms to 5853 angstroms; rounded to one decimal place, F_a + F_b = 117.7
